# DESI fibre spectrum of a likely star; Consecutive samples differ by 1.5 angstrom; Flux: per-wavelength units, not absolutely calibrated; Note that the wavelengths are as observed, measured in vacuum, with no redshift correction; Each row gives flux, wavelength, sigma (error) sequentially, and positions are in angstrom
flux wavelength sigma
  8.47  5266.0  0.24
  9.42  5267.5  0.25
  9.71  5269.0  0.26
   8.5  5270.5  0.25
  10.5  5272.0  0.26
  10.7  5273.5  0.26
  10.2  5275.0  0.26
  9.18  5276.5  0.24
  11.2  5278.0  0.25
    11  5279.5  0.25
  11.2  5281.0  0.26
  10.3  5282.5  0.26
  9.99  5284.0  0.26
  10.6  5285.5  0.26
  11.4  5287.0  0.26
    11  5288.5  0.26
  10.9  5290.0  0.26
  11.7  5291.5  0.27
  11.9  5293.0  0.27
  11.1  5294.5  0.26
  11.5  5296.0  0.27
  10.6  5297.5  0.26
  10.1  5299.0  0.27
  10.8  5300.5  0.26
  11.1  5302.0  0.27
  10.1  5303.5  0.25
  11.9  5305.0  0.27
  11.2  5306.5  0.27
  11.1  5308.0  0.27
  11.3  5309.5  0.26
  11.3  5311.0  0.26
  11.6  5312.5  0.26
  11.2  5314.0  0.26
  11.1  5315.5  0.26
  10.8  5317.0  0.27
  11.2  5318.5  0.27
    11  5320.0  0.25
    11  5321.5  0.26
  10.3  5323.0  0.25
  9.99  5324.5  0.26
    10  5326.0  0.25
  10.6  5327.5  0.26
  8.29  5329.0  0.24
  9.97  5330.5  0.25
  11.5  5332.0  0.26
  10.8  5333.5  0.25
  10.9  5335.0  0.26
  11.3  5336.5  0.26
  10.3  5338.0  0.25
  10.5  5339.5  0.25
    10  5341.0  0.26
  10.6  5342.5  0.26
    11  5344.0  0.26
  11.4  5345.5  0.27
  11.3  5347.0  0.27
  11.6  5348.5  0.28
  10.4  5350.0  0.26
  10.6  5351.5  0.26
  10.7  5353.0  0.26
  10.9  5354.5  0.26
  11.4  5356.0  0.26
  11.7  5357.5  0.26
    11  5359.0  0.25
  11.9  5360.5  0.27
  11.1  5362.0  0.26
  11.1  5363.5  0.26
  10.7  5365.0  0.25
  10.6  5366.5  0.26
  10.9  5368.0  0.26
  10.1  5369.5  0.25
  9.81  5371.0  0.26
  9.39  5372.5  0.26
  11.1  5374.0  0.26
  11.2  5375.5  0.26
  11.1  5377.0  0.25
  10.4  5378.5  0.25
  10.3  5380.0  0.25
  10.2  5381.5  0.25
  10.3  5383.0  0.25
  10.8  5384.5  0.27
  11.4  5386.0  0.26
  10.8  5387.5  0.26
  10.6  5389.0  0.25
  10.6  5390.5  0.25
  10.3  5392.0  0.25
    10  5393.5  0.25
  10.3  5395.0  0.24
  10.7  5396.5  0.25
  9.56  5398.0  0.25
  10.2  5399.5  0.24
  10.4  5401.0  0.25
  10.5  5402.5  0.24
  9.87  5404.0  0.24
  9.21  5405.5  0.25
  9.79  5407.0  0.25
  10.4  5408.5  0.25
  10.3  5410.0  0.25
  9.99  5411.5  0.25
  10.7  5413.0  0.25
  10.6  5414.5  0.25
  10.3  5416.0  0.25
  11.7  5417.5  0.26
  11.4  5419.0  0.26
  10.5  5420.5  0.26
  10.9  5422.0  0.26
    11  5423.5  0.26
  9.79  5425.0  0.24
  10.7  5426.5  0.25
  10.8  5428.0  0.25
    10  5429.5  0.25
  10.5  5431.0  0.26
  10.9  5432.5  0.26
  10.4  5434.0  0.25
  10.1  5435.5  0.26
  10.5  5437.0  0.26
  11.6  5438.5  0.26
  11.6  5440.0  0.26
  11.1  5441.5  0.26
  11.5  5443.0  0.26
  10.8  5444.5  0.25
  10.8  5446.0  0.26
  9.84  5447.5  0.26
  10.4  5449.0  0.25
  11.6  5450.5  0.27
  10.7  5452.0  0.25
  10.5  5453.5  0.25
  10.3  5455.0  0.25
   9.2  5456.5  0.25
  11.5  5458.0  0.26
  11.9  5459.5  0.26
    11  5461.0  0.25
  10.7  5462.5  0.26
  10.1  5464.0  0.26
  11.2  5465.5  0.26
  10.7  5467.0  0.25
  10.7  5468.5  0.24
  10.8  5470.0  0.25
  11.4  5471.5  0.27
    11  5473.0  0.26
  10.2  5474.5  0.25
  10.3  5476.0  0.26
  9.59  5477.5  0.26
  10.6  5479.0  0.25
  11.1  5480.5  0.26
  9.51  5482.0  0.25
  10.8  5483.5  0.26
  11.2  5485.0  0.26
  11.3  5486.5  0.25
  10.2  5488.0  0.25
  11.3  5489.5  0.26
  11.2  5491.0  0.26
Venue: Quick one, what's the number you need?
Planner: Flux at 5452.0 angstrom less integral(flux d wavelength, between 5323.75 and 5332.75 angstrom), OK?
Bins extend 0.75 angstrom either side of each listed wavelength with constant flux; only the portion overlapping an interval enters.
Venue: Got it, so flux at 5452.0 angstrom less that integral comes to -80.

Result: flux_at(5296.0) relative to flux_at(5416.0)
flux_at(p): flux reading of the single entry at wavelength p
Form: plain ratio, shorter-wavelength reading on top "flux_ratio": 1.12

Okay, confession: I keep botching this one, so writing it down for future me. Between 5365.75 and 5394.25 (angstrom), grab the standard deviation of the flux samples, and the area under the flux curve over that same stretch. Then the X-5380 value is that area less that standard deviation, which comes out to 299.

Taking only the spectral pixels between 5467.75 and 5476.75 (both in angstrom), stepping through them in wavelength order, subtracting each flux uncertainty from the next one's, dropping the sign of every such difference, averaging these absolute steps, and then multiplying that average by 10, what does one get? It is 0.12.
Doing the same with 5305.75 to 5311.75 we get 0.03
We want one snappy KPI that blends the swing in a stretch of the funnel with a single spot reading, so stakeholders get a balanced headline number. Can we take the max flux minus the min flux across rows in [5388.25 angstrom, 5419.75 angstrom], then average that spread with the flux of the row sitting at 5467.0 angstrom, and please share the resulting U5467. 6.6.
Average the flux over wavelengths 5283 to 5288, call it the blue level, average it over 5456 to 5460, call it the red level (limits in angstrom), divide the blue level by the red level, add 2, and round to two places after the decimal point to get 2.98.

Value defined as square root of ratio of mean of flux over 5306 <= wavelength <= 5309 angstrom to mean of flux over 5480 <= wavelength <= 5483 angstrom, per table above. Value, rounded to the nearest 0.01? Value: 1.04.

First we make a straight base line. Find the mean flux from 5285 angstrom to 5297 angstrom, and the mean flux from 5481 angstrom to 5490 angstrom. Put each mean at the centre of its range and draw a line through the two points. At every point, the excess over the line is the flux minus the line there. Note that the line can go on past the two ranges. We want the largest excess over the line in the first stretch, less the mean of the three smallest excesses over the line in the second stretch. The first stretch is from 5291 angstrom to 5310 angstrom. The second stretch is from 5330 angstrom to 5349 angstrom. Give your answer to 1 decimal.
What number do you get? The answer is 1.7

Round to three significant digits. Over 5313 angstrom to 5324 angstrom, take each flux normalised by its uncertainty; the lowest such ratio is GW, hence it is 40.0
